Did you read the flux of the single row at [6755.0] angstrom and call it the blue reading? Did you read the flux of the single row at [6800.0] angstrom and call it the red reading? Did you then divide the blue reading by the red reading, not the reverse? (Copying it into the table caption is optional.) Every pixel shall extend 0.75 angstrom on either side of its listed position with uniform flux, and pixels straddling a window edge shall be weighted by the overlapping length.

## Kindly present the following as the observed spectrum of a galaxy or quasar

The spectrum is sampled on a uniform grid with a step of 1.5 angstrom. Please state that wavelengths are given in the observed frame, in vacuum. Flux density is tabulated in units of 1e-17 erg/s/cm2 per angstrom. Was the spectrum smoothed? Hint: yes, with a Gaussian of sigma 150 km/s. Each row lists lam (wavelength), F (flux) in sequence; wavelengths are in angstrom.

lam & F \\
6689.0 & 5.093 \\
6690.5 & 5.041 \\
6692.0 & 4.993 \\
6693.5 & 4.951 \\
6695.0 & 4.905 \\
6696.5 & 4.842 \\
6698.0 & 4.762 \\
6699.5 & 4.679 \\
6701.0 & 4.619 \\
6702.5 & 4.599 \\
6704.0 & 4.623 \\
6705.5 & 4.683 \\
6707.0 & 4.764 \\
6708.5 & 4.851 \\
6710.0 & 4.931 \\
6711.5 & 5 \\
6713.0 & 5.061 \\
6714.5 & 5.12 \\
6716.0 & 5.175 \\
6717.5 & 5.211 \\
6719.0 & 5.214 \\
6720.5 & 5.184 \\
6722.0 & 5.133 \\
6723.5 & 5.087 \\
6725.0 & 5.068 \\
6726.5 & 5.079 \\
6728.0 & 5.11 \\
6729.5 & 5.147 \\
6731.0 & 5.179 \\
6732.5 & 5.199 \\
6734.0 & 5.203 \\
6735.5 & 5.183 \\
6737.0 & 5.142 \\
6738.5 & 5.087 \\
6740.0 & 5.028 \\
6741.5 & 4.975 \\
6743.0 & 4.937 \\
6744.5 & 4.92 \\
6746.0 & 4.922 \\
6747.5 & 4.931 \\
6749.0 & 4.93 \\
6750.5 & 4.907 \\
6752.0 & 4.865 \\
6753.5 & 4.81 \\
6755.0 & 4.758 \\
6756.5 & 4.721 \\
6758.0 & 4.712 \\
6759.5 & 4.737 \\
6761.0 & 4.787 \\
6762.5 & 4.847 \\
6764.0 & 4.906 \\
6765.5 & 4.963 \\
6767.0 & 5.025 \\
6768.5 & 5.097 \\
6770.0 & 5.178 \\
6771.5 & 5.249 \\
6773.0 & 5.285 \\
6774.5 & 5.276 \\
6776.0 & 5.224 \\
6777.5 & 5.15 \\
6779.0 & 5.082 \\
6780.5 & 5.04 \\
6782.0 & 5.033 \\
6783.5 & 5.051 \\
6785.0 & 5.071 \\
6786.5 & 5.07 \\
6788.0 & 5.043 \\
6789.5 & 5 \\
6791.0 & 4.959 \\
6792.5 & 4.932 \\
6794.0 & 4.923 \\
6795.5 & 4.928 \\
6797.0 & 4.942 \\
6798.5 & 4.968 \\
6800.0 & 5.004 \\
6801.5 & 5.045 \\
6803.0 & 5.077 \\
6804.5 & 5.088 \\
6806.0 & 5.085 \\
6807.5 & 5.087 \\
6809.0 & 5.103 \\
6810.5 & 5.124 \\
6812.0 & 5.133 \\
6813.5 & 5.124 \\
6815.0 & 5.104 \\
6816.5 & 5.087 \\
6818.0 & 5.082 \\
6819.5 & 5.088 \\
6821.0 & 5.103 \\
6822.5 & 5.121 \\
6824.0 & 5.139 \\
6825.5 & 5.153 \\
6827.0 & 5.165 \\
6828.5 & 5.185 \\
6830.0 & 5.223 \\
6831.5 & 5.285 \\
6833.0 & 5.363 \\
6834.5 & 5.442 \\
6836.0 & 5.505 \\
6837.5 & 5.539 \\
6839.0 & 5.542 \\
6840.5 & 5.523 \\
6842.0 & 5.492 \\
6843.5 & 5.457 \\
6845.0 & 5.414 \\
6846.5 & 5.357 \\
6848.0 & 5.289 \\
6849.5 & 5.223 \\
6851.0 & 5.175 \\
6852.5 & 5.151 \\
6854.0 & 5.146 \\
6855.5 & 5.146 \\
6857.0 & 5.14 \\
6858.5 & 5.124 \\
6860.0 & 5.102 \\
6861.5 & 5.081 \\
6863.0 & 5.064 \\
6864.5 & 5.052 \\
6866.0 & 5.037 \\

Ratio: 0.951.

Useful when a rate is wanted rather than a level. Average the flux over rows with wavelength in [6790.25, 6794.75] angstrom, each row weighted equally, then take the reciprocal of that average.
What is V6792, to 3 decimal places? 0.203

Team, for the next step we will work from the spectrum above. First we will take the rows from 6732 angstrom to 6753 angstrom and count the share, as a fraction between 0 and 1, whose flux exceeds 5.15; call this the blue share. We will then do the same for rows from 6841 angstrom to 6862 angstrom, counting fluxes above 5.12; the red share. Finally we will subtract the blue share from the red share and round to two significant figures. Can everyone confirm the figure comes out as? 0.64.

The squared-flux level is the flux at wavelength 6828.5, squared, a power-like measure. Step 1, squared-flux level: 26.9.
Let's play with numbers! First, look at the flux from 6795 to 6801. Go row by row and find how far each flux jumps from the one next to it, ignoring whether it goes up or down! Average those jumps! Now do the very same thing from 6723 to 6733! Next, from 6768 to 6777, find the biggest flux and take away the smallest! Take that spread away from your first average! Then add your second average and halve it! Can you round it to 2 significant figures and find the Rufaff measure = -0.069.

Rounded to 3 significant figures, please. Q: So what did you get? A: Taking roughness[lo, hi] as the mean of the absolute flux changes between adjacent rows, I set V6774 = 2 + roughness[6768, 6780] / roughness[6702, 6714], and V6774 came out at 2.85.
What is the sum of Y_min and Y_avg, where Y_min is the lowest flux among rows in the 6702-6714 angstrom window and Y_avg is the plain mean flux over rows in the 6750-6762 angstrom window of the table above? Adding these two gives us 9.4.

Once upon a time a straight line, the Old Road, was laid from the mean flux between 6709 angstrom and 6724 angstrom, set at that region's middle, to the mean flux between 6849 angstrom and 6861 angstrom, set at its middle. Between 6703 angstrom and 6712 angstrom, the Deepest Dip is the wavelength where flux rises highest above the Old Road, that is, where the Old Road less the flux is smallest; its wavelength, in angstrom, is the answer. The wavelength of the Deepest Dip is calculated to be 6711.5 angstrom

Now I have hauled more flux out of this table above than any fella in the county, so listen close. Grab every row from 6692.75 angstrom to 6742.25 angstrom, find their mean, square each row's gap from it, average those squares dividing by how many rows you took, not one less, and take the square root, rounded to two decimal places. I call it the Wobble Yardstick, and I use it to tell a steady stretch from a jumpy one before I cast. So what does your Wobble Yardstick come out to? 0.19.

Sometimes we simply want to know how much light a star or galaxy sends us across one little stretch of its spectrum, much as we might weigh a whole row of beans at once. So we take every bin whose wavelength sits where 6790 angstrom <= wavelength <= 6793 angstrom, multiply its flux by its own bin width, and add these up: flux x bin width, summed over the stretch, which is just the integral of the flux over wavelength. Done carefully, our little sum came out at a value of 15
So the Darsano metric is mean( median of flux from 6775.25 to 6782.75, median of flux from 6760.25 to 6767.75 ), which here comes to 4.99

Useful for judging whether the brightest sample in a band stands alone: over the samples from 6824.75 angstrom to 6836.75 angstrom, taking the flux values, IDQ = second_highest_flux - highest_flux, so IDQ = -0.063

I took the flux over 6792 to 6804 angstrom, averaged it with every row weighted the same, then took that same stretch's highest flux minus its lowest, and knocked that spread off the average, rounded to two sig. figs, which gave 4.8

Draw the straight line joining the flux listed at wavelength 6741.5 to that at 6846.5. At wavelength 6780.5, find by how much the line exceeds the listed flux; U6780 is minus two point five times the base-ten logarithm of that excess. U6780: 2.8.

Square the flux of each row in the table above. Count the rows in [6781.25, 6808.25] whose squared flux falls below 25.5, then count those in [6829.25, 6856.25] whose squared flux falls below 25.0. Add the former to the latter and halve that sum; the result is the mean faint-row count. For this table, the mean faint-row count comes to 5.5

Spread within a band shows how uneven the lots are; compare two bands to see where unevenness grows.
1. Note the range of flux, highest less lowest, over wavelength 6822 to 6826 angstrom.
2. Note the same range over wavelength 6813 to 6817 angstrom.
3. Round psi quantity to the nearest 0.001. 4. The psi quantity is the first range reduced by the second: -0.005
